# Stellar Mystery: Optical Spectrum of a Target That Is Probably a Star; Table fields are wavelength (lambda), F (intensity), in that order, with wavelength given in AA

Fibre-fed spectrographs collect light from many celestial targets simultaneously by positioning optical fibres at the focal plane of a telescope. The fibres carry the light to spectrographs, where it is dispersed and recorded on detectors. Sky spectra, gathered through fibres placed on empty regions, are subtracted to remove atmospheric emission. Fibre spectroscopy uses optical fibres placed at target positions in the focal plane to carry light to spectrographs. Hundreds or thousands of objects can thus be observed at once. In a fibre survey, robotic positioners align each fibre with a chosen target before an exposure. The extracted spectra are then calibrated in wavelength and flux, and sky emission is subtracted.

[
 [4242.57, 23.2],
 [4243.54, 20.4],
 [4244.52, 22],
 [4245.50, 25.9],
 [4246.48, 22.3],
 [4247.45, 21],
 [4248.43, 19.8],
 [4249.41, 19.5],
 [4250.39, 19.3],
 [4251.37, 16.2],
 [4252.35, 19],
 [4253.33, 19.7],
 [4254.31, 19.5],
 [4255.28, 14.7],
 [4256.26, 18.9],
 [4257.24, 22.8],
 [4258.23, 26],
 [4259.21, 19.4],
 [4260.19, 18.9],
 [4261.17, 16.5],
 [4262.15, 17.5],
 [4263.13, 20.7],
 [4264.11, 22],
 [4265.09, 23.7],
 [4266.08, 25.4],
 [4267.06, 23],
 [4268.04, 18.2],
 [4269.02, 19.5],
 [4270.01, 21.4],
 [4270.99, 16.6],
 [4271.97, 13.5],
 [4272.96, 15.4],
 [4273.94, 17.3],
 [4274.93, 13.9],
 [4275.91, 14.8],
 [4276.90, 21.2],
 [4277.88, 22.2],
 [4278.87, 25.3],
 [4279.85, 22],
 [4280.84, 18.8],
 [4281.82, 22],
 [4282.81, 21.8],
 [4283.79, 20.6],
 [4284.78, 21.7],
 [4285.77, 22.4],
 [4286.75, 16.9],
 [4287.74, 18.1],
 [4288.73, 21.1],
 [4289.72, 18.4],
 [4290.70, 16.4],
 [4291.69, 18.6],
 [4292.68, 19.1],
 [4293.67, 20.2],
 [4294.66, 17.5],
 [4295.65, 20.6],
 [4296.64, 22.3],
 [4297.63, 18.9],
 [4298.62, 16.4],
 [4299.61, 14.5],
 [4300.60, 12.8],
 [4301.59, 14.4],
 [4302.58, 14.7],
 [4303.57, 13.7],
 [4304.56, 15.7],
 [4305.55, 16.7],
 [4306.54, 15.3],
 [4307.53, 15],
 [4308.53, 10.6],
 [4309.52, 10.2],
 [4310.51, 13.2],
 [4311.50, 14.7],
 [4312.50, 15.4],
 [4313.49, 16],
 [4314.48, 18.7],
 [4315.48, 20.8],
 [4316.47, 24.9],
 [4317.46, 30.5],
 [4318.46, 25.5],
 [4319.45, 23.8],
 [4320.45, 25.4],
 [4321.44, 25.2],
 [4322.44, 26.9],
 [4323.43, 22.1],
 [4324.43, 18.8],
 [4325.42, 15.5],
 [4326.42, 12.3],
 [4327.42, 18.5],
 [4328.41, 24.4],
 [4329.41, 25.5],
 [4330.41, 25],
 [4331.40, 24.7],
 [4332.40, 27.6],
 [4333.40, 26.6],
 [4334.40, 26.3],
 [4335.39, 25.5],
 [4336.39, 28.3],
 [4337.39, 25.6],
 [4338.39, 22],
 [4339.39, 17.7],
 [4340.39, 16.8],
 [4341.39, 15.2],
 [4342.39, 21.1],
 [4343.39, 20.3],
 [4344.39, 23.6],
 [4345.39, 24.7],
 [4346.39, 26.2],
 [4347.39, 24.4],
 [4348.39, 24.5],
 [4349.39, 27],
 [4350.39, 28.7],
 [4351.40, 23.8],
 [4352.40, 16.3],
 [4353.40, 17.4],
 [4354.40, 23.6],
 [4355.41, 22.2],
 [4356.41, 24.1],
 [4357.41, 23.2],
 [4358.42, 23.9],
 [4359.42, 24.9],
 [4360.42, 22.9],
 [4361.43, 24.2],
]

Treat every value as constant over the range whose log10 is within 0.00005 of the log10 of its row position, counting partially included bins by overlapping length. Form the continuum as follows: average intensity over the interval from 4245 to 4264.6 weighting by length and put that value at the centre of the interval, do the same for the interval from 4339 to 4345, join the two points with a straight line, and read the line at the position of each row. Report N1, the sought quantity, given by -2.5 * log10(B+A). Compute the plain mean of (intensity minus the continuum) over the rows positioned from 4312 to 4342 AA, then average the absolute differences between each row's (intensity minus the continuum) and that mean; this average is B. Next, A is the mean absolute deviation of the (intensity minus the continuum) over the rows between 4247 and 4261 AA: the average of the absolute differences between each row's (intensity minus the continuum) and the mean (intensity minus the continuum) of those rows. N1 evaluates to -1.89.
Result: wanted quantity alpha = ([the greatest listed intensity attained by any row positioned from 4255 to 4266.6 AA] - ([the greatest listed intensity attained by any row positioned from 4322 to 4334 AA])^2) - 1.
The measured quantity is -737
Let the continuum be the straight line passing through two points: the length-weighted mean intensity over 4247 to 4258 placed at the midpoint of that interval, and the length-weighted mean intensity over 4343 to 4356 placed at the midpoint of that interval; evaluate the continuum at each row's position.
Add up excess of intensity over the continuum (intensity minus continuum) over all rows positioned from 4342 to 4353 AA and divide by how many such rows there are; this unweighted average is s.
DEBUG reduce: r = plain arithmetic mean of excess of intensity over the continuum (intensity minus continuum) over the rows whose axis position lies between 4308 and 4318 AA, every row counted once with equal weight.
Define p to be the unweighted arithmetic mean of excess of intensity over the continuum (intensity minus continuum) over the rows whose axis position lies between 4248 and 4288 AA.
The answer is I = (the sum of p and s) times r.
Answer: -0.9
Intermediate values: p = -0.3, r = -4.3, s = 0.5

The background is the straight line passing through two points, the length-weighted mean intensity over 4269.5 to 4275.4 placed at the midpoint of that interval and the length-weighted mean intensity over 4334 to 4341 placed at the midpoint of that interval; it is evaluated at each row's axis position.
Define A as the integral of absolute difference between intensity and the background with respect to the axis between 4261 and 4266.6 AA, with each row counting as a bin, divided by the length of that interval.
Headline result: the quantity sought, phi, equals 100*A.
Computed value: 578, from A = 5.8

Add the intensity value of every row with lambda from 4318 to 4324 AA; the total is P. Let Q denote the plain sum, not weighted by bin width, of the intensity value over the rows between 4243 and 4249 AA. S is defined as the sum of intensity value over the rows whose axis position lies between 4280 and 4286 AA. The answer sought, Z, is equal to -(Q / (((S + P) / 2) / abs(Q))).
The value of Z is -125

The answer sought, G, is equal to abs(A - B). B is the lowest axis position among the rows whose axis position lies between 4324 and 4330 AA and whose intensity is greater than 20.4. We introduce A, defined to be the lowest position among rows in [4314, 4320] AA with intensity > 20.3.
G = 12.9 AA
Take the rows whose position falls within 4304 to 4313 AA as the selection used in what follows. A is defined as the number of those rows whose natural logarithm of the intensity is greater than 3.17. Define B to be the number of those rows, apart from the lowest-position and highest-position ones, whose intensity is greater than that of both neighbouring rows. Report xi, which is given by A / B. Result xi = 0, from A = 0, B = 1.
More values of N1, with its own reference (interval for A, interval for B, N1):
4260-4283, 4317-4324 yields -1.67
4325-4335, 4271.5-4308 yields -2.13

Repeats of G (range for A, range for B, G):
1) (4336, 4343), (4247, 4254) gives 88.9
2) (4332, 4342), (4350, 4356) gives 18.0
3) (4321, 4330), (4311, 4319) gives 6.0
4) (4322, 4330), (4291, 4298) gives 26.8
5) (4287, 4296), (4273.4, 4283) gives 11.8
